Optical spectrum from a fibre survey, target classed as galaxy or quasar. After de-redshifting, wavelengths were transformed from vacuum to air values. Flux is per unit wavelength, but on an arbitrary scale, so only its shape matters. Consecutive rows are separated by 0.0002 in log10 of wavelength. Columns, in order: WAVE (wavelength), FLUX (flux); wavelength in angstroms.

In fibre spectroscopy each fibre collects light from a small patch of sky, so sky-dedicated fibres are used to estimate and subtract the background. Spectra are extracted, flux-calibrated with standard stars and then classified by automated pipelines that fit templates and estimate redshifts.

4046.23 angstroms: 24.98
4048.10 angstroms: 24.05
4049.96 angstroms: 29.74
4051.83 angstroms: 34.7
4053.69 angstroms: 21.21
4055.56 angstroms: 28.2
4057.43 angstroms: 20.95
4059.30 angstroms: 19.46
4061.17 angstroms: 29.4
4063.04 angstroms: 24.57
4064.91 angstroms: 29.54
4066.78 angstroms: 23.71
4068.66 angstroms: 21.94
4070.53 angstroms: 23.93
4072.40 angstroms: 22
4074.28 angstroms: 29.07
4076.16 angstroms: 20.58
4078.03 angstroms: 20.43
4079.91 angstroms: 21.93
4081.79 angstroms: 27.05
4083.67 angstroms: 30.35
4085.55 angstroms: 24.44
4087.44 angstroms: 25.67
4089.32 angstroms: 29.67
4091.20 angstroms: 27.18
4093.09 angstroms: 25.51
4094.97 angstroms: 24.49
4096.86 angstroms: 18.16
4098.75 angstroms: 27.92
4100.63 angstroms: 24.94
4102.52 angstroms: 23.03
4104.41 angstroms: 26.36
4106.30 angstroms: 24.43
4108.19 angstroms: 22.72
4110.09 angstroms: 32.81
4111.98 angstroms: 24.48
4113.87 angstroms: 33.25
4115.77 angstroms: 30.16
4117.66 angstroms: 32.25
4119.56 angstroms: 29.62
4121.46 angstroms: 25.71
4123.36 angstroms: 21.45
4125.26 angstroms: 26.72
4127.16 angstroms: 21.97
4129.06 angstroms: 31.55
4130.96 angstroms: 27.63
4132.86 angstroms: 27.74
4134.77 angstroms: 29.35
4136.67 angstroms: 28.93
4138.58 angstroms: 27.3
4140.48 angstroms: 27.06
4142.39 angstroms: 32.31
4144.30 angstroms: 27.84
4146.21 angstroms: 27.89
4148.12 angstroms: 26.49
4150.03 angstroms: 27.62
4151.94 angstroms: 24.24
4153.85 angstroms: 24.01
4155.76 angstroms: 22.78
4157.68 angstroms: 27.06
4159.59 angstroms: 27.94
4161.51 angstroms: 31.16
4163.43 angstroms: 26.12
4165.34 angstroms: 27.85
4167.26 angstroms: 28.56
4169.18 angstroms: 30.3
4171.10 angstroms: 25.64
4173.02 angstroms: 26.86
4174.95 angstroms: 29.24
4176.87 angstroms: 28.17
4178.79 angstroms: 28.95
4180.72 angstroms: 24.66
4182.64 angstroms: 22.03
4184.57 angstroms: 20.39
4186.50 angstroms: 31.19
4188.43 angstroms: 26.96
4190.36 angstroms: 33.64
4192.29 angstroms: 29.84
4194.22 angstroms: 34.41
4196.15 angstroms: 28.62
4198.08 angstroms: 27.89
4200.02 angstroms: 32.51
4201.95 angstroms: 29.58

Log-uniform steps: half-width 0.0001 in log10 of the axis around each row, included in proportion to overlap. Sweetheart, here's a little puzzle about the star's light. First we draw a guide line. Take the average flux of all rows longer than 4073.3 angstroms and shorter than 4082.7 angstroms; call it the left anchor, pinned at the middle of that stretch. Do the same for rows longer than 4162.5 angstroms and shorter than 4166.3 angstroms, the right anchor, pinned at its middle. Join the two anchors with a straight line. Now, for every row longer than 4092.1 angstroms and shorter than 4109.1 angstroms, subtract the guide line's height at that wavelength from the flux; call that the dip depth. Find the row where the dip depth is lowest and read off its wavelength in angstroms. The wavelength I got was 4096.86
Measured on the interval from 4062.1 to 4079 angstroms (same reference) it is 4078.03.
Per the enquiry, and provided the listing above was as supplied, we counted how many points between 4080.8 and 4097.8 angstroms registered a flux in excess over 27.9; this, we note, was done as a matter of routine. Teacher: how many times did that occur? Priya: 2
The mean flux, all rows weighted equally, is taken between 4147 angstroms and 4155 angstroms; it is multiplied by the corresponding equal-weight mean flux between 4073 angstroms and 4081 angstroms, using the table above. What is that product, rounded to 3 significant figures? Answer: 589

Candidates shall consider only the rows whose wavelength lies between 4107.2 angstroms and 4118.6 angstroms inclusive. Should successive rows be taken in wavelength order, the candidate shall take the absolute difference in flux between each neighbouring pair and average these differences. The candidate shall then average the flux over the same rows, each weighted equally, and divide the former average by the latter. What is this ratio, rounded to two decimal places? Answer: 0.22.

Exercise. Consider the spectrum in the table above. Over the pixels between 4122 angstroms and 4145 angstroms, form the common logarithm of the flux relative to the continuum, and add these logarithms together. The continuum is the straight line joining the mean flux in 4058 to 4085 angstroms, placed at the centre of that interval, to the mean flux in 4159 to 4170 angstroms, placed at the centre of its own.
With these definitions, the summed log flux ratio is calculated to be 0.00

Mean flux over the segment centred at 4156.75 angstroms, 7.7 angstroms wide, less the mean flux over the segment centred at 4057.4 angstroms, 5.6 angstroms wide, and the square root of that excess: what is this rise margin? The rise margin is 1.6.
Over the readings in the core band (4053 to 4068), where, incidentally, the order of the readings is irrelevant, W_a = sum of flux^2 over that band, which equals 4966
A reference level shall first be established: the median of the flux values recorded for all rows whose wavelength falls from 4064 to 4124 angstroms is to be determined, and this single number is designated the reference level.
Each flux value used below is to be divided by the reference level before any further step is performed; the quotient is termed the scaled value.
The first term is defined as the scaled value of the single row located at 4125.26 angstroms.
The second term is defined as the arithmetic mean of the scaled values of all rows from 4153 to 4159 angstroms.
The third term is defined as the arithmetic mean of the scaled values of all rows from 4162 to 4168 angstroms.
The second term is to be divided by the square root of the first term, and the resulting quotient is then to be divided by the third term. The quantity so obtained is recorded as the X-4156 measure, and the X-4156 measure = 0.87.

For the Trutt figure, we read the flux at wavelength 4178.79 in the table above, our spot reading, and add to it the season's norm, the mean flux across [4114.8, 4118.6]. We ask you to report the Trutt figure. 60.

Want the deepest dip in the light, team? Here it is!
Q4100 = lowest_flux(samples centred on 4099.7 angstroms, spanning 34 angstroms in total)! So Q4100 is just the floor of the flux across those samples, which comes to 18.16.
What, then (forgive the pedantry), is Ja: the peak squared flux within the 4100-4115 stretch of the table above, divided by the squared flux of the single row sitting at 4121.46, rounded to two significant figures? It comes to 1.7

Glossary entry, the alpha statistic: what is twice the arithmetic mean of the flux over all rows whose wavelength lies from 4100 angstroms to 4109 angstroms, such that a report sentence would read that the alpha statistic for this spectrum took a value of 48.6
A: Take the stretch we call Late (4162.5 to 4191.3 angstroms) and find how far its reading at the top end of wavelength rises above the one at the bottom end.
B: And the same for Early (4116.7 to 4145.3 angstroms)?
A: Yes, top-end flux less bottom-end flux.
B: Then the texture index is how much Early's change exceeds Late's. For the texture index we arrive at -12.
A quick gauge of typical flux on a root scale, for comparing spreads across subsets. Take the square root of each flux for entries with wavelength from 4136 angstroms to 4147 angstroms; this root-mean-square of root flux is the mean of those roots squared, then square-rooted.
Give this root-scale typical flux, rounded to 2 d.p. 5.34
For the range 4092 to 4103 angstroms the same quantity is 4.90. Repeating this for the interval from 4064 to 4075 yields 5.00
